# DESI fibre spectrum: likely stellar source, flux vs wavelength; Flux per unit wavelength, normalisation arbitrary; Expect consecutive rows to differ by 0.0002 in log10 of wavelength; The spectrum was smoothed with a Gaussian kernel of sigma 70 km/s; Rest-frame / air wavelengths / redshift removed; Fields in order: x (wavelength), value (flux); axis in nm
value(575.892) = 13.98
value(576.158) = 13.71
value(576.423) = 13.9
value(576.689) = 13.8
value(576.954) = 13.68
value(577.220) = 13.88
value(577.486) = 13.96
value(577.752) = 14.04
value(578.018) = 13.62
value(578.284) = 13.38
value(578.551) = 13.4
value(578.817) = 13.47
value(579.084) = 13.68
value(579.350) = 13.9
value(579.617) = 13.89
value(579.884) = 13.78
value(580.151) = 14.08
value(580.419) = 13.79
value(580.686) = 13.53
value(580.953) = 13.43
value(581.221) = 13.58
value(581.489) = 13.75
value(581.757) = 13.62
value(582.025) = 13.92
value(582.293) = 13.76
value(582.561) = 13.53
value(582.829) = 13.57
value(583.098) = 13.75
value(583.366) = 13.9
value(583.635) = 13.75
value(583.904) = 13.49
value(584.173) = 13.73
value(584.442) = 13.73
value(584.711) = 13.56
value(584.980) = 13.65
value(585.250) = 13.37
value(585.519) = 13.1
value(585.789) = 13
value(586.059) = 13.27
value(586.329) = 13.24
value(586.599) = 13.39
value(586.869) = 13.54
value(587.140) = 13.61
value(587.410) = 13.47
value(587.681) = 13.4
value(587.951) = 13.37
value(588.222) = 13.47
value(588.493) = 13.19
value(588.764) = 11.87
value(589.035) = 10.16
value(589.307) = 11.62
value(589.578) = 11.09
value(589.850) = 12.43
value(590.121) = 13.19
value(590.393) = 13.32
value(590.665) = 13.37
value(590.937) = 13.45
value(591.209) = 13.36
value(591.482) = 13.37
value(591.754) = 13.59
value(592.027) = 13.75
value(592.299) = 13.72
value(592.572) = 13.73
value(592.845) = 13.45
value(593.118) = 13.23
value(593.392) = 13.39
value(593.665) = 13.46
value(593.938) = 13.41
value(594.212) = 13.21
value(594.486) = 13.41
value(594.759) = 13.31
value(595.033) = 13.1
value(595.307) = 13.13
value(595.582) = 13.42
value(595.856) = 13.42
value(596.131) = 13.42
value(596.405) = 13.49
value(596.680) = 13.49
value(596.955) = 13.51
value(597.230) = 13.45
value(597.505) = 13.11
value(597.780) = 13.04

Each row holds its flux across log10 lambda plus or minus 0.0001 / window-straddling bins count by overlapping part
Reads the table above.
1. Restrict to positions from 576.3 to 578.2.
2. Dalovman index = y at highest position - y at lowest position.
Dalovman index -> -0.28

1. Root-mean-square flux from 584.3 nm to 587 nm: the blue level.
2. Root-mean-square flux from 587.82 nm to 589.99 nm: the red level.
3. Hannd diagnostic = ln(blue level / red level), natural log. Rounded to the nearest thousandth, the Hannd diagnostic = 0.093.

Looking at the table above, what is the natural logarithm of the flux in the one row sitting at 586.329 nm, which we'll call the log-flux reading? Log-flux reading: 2.58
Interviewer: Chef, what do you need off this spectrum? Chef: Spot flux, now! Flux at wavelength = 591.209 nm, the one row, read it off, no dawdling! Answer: 13.36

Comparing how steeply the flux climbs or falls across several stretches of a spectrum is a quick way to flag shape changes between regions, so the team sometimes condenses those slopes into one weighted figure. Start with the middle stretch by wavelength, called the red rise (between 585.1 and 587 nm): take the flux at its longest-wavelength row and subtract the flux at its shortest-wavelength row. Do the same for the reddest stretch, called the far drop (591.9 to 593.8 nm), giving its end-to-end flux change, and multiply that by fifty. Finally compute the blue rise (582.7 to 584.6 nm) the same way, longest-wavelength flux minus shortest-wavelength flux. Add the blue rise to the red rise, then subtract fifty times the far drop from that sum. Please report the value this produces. 15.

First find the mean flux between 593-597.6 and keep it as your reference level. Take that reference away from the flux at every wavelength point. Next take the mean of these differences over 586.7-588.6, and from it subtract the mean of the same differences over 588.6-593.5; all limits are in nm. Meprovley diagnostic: 0.54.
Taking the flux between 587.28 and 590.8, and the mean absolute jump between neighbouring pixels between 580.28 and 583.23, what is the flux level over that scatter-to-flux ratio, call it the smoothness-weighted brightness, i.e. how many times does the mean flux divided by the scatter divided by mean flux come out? 925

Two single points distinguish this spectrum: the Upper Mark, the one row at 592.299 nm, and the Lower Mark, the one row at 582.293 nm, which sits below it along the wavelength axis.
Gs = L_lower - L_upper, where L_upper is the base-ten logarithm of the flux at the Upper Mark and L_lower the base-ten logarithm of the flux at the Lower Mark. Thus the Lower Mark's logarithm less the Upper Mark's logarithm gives 0.001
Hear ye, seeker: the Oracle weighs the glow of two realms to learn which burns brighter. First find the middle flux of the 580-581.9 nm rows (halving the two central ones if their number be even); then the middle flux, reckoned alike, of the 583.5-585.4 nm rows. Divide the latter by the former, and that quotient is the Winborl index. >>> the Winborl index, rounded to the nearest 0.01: 1.00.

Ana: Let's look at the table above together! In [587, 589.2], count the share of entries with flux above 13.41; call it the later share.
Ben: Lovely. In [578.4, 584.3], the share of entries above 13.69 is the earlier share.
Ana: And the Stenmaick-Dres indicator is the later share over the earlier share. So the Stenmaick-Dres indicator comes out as 0.69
